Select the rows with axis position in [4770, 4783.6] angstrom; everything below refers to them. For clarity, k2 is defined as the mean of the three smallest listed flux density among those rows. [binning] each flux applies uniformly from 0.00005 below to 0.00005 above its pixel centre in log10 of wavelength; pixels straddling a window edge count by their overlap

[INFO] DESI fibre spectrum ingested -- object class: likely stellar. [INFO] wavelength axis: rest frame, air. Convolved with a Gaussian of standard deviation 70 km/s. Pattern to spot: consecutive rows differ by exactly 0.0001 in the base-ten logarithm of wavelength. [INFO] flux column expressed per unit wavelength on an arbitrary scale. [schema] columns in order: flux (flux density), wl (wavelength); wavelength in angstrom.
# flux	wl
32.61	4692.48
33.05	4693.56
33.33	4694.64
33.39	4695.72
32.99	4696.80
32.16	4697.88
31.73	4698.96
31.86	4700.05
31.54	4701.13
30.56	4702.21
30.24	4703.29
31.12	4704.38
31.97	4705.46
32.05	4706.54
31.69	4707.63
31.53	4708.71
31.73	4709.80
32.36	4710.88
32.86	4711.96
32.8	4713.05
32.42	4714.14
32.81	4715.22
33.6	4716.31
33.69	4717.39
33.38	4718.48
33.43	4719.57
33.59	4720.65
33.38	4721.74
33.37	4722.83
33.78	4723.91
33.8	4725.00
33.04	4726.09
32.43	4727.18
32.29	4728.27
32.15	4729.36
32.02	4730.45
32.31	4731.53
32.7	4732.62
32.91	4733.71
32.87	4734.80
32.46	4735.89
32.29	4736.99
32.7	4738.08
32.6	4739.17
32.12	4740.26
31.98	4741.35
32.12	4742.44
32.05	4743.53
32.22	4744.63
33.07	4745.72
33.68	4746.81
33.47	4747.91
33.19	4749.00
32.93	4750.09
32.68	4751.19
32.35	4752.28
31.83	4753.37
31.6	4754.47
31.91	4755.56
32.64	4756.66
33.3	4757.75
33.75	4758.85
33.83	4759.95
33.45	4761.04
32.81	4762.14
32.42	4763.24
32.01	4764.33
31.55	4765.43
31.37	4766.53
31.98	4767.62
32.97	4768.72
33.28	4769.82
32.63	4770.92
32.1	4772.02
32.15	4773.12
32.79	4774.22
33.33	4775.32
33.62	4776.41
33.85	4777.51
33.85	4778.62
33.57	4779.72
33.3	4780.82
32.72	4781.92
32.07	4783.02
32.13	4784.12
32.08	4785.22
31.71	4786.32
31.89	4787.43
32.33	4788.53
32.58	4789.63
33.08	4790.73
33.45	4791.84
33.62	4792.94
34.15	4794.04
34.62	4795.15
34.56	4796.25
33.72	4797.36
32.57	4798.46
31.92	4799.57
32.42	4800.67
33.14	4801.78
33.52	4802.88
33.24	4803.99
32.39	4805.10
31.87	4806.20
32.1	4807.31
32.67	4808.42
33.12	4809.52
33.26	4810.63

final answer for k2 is 32.1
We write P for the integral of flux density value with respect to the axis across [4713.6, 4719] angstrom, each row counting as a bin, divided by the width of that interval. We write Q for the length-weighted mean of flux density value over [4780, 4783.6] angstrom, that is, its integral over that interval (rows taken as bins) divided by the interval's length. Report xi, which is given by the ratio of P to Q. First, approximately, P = 33.2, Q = 32.8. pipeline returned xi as 1.01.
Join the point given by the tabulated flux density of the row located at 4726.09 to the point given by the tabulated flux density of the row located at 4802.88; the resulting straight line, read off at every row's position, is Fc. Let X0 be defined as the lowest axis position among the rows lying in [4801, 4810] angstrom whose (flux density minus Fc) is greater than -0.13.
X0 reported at 4802.88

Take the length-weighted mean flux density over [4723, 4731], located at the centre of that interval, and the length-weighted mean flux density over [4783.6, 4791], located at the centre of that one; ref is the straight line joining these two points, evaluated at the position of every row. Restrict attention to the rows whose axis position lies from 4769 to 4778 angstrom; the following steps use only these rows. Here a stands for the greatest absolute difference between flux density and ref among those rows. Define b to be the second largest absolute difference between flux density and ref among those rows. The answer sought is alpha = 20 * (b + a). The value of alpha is 56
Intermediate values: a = 1.5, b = 1.27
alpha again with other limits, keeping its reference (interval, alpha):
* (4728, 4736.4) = 29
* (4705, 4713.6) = 57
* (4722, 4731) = 37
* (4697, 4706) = 107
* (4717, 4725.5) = 37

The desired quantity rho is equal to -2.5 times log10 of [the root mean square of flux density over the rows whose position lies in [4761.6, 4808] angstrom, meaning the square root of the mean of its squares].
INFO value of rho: -3.79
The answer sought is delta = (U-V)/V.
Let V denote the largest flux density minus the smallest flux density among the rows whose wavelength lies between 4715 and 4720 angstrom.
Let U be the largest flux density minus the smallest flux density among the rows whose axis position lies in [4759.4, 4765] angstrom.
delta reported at 1.07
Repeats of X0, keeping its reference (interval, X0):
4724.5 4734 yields 4725.00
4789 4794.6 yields 4791.84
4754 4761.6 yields 4757.75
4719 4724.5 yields 4719.57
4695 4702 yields 4695.72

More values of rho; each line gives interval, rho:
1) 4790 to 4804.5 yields -3.81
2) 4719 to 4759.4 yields -3.79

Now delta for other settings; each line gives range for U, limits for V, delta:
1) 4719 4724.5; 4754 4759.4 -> -0.81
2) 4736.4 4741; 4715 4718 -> -0.34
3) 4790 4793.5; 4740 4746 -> -0.50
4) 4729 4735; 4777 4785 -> -0.50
